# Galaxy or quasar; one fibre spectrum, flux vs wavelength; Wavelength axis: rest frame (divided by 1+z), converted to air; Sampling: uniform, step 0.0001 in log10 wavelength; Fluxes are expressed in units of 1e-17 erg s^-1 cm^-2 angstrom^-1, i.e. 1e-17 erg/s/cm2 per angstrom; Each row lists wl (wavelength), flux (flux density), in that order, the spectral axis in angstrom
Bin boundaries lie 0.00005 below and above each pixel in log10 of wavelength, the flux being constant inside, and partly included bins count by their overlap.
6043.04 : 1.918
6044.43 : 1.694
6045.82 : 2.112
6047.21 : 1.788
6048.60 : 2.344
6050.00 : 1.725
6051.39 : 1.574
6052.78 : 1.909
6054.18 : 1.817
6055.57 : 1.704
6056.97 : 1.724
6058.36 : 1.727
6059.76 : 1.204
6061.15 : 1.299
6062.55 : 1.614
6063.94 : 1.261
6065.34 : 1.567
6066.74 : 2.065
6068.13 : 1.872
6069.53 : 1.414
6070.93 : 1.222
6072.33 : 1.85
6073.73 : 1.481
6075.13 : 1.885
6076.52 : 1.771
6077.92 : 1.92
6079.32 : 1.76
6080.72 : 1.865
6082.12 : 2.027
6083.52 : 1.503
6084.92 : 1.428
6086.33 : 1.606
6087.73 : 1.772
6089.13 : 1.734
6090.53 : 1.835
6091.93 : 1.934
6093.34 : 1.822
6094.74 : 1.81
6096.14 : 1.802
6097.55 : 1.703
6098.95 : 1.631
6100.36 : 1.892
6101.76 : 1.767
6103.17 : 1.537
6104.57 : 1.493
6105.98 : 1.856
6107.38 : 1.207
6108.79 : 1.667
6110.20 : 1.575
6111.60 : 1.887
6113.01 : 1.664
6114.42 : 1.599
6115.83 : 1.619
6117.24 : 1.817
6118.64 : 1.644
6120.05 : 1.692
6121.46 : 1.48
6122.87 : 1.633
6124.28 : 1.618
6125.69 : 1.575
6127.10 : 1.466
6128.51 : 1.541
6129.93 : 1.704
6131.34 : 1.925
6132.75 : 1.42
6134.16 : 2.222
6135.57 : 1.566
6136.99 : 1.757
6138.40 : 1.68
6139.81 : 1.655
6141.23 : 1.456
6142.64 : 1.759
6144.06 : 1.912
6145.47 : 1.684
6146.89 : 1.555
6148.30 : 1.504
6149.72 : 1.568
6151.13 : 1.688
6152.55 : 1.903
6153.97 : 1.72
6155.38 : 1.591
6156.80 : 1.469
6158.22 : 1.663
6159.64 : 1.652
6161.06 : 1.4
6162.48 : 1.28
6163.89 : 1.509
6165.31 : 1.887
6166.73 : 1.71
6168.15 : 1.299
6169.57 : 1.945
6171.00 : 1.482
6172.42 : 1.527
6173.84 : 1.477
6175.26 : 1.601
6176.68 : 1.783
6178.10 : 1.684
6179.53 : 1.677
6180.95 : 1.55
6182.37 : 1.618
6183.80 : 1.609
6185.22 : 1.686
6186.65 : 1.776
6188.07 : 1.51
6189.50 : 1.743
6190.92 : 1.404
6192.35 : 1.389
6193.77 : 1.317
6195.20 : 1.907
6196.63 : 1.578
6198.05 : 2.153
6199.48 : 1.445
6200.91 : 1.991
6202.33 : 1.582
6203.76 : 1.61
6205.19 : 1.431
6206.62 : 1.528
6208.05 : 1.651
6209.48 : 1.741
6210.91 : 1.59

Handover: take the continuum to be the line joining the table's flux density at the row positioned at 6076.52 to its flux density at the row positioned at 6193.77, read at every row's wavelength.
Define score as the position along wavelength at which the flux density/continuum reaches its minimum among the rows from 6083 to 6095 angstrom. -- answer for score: 6084.92 angstrom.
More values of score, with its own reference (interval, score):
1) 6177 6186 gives 6180.95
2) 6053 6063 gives 6059.76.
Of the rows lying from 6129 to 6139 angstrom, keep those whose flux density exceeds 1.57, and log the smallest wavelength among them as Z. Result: 6129.93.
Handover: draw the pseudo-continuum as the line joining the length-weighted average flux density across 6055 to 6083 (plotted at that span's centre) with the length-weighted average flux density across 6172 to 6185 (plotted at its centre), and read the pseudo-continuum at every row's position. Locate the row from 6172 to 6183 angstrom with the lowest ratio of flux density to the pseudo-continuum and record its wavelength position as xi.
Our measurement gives 6173.84 angstrom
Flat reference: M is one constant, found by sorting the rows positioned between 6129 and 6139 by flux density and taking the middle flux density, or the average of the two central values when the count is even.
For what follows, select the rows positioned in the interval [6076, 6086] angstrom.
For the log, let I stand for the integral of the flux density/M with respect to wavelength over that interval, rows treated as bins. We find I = 10.2 angstrom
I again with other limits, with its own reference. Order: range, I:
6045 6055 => 11.1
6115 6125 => 9.6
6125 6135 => 9.9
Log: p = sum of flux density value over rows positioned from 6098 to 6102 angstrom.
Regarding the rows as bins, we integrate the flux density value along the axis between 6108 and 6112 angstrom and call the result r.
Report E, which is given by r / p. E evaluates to 1.27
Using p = 5.29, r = 6.74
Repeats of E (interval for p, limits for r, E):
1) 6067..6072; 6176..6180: 1.52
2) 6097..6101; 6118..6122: 1.23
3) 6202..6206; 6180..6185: 1.74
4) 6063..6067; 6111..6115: 1.40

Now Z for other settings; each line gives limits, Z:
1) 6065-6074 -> 6066.74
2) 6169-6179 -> 6169.57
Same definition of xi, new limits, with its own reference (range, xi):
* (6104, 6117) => 6107.38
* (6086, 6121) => 6107.38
